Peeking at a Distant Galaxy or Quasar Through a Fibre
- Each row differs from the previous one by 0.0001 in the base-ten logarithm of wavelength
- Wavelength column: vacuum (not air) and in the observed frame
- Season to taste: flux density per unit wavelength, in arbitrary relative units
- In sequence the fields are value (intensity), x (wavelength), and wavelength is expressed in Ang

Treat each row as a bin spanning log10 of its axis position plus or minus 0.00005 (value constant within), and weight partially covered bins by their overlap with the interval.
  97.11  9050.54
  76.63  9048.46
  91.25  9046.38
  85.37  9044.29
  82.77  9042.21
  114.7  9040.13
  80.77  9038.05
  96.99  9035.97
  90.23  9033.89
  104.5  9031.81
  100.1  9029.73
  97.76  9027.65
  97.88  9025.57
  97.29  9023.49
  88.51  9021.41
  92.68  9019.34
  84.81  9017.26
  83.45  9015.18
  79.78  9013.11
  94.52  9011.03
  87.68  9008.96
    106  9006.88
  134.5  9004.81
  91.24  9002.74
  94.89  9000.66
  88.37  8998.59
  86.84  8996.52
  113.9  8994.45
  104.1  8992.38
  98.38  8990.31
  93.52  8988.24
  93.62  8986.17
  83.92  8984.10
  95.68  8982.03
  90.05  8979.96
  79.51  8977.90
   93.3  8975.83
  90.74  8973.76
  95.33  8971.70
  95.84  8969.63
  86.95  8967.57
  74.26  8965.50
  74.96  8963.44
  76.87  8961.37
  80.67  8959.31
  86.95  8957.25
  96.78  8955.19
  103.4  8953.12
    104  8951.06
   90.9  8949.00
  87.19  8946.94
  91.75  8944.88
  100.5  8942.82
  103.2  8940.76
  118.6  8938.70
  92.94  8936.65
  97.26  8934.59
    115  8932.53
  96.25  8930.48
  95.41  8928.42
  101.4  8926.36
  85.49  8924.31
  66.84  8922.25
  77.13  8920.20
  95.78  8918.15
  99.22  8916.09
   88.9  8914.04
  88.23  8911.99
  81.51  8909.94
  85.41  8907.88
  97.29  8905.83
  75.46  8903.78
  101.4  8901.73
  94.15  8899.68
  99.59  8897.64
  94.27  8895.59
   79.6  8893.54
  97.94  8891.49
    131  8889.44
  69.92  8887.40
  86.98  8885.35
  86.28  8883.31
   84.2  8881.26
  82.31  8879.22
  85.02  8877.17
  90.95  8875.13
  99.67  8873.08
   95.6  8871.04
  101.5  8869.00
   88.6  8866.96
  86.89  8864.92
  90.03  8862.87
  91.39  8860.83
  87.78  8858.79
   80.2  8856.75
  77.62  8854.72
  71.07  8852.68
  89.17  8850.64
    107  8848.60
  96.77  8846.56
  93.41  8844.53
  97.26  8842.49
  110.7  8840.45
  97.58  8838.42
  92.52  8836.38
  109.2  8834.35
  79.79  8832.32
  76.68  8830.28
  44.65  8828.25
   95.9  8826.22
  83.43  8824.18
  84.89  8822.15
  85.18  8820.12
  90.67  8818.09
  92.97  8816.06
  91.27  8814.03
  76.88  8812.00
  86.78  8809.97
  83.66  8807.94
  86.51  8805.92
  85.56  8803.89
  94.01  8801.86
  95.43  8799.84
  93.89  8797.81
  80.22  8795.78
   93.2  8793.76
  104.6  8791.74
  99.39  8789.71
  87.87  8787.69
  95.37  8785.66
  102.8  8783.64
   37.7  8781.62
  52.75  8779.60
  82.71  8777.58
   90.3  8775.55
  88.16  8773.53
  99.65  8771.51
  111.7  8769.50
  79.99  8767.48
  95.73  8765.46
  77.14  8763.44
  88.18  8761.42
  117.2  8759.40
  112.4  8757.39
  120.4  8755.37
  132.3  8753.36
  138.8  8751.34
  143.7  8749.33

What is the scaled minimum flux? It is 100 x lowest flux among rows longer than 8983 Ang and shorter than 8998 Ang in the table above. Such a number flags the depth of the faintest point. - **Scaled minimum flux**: 8392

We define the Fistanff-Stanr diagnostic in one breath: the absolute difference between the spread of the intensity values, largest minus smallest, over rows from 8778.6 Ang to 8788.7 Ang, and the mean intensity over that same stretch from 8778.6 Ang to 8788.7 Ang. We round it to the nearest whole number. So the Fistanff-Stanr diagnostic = 10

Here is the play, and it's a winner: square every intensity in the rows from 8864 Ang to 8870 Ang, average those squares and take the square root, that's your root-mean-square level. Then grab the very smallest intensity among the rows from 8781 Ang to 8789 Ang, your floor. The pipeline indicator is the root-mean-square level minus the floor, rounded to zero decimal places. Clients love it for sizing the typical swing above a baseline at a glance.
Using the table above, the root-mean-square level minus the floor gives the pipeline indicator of 55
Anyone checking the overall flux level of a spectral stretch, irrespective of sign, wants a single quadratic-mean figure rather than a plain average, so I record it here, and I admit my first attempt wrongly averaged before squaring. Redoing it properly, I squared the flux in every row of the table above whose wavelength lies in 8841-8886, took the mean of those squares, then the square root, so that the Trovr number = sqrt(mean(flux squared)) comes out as 89.9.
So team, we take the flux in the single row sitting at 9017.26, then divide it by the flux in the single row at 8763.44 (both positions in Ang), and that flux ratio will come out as 1.10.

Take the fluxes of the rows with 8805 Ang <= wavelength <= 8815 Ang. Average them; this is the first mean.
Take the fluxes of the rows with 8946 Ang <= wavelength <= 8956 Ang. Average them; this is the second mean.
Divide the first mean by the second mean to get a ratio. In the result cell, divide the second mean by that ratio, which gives 109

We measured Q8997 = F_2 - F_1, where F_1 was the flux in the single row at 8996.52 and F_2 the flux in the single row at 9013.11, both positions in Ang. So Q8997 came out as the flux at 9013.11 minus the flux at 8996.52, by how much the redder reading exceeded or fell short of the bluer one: -7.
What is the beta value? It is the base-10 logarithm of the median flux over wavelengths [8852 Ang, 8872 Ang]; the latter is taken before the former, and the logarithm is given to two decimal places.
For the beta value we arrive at 1.95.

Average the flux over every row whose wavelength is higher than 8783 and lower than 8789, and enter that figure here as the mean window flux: 95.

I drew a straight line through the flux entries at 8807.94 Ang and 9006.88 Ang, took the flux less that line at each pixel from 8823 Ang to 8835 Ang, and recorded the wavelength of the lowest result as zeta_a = 8828.25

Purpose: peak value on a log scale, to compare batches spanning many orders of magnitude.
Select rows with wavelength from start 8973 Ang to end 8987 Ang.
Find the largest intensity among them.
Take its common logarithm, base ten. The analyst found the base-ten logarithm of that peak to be 1.98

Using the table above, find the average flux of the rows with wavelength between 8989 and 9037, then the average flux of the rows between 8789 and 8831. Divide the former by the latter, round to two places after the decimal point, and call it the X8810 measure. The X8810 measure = 1.11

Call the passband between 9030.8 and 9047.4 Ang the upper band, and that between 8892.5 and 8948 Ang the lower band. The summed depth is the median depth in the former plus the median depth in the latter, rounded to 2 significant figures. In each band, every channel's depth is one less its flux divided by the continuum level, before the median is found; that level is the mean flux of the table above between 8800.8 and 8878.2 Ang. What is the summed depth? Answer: -0.081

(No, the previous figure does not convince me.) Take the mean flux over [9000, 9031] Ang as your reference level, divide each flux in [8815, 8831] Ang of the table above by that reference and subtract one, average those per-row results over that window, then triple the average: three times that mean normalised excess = -0.43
